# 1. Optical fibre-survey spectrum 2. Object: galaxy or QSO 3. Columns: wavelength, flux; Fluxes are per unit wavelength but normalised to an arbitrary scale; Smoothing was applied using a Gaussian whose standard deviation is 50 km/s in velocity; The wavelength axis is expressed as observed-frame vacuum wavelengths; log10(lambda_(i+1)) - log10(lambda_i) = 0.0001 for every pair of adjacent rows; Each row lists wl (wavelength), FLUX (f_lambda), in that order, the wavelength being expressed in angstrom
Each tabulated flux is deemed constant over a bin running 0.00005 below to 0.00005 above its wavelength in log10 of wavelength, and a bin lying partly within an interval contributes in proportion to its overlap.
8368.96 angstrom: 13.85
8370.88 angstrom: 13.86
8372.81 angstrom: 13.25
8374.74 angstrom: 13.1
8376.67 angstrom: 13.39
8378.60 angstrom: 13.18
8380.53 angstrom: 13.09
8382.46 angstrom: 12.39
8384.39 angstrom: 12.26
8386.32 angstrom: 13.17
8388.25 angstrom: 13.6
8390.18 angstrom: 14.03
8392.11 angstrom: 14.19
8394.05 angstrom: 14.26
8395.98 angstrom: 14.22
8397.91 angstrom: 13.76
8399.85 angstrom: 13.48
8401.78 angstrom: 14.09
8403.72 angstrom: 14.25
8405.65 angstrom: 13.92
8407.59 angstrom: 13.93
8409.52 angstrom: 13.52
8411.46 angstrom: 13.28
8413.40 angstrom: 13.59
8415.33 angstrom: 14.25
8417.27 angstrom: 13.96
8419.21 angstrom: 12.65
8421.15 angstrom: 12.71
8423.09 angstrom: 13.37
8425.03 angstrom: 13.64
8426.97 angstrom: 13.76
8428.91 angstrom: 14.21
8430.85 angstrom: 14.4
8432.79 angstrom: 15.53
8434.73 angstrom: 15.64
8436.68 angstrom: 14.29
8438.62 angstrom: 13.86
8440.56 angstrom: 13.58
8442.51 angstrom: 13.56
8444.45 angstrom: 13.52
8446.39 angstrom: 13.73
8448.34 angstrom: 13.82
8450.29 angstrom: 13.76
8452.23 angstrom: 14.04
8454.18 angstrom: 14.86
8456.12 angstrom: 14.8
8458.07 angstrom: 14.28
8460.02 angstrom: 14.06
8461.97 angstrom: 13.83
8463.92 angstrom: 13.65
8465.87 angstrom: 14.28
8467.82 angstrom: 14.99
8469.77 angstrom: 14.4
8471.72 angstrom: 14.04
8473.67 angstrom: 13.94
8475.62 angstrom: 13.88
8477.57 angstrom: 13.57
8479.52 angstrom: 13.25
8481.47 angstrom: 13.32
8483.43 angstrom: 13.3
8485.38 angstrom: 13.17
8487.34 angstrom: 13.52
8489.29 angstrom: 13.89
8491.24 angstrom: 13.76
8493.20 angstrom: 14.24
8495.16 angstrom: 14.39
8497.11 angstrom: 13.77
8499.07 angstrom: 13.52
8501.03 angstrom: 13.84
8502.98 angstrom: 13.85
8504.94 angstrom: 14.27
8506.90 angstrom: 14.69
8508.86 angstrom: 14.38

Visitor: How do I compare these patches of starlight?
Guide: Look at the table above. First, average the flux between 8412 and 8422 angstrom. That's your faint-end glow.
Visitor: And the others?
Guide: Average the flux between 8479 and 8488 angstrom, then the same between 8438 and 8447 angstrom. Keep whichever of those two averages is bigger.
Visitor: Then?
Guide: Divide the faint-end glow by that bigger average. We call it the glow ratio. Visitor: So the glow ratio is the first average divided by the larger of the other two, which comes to 0.98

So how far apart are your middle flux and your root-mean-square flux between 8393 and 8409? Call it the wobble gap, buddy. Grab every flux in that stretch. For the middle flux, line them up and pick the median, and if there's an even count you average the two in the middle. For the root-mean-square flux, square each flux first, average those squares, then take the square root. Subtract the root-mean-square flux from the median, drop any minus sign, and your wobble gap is 0.02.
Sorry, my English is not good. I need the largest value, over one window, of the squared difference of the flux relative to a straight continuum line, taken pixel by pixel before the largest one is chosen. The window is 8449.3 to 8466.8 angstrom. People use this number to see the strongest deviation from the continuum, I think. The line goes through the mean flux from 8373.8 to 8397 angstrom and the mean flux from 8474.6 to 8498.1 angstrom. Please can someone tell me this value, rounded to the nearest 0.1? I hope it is 1.6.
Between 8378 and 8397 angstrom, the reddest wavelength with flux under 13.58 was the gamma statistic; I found 8386.32 angstrom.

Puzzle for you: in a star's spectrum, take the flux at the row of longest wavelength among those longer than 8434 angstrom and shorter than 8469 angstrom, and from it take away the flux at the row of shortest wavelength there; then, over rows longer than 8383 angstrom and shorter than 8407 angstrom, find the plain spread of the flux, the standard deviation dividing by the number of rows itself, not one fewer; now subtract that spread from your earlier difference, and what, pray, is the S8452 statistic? -1.2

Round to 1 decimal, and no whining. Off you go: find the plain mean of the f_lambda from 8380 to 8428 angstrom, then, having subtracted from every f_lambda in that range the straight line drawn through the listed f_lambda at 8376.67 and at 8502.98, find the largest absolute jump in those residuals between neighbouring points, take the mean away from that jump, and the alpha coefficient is -12.3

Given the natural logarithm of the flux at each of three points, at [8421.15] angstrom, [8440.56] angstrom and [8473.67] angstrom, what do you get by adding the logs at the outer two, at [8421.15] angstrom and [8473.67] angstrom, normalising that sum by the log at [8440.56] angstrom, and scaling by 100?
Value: 198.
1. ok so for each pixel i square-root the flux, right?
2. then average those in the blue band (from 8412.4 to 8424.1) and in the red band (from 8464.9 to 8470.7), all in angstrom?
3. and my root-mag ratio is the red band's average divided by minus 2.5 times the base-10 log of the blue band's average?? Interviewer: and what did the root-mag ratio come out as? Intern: -2.71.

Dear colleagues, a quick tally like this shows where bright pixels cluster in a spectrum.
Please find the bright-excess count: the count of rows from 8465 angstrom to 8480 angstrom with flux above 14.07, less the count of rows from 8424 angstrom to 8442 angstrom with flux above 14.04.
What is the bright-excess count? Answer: -2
